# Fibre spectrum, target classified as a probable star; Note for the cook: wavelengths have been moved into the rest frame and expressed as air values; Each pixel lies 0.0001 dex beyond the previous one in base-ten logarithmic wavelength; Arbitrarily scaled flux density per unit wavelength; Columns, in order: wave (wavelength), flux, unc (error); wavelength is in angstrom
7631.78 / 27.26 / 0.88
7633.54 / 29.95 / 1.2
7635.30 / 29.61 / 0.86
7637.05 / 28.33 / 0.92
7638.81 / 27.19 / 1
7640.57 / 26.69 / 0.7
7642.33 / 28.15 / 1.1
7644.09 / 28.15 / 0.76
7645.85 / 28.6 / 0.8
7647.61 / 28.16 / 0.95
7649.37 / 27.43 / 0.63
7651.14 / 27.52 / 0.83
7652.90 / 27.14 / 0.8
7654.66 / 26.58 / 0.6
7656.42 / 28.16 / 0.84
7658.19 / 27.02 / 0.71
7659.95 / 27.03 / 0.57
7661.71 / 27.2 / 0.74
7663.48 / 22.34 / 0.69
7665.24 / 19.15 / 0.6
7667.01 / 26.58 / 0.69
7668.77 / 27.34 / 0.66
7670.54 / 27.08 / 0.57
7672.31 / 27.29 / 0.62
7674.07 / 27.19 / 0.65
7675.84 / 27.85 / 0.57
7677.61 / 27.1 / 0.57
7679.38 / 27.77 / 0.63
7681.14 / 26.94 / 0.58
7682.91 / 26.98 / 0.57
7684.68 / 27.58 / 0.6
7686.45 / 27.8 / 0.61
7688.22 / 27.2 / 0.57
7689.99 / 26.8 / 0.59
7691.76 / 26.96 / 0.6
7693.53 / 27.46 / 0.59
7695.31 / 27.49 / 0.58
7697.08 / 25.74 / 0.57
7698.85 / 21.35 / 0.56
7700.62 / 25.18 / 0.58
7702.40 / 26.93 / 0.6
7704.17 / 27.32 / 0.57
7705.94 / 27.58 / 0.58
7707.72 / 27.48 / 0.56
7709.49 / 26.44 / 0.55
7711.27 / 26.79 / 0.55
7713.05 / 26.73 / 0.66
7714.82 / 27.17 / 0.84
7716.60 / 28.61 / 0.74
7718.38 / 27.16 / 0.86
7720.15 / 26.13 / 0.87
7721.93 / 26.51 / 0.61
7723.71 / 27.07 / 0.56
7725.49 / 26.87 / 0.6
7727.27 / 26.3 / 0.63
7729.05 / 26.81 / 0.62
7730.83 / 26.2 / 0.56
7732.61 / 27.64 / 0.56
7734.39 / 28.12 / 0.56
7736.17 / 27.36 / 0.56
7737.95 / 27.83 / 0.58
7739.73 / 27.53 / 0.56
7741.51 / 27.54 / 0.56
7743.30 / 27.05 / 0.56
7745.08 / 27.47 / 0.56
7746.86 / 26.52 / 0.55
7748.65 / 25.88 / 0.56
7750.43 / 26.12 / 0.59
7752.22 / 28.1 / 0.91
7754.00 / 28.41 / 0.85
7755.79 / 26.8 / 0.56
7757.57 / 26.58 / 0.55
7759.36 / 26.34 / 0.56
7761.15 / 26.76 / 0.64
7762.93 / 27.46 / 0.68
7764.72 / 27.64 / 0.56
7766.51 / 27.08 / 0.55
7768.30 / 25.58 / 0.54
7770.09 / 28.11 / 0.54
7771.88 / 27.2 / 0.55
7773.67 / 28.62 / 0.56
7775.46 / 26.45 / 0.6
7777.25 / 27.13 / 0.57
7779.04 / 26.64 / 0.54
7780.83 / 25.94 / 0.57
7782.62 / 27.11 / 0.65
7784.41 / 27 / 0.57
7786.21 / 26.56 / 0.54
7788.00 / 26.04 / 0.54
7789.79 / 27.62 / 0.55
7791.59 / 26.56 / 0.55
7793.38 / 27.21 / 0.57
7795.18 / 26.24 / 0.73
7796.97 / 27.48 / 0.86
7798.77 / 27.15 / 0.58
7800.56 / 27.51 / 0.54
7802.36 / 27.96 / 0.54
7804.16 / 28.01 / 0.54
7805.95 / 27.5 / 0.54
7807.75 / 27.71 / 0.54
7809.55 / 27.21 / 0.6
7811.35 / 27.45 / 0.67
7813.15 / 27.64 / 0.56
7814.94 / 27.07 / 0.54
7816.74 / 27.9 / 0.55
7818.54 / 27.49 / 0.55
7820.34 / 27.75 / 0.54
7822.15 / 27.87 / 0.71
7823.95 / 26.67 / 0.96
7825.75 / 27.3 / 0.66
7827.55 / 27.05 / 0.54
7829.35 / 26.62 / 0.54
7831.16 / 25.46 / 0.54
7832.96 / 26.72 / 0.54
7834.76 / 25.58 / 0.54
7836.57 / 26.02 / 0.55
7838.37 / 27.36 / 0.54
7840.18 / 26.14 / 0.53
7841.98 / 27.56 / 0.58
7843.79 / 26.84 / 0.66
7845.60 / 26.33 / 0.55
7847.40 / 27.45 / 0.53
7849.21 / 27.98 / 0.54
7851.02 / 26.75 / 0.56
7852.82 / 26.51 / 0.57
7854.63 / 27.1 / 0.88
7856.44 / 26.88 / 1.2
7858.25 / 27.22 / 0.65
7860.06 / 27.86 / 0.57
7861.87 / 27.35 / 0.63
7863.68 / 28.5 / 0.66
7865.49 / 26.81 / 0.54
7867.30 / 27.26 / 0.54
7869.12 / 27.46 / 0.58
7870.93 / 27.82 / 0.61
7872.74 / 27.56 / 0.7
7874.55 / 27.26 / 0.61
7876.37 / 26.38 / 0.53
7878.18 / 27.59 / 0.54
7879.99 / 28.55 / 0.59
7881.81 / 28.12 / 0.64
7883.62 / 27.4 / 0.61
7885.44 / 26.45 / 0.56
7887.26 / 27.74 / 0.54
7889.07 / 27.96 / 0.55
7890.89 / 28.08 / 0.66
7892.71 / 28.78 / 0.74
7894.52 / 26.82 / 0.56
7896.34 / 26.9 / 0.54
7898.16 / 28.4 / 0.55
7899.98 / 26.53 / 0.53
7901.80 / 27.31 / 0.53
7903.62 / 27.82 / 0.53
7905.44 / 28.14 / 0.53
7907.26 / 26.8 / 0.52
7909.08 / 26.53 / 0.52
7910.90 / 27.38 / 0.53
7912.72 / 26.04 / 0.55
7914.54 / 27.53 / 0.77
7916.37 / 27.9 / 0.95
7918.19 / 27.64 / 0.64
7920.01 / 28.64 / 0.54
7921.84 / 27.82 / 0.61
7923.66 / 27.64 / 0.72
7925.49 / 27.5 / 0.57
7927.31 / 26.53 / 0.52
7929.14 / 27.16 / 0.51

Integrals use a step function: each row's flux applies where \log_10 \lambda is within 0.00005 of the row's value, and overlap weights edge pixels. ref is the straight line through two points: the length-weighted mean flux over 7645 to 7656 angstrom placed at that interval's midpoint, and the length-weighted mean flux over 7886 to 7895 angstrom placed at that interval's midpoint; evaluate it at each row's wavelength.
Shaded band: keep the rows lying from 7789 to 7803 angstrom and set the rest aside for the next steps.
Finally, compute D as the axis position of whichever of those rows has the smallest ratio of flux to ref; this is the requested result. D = 7795.18 angstrom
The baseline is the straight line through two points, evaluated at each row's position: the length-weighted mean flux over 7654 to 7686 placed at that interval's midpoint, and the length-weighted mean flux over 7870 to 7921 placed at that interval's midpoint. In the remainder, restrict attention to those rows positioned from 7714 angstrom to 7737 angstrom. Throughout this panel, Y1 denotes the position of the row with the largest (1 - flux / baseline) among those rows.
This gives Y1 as 7720.15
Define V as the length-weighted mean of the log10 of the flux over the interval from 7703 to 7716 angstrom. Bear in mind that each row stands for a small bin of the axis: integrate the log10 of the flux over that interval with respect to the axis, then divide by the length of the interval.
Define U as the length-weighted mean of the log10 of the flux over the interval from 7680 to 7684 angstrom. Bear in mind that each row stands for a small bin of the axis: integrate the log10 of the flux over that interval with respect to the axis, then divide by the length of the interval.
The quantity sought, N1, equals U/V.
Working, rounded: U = 1.43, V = 1.43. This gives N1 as 1.00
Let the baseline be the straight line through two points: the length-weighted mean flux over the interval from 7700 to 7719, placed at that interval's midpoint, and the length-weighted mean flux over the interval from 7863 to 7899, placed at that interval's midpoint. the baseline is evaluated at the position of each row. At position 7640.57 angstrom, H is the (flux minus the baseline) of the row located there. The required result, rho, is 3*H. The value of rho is -0.4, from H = -0.1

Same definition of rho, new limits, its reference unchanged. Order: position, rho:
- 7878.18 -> 0.0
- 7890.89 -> 1.4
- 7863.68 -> 2.9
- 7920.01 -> 2.8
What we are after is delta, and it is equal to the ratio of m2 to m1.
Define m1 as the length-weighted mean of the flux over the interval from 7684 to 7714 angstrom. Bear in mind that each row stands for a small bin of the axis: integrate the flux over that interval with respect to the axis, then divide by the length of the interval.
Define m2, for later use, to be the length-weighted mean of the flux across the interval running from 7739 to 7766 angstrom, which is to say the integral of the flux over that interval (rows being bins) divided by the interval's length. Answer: 1.017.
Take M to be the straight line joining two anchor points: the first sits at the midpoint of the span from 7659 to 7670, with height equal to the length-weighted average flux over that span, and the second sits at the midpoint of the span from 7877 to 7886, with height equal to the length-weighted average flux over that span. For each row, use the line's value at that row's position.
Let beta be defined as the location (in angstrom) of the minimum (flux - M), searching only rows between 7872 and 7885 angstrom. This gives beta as 7876.37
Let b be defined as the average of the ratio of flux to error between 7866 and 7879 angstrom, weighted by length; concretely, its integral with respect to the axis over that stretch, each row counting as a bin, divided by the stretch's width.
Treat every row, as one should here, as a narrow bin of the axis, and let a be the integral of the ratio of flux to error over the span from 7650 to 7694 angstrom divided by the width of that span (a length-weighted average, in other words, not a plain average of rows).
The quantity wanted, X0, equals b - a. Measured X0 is 4.8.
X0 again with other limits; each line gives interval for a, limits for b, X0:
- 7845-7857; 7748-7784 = 2.2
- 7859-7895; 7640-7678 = -7.9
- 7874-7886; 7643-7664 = -10.1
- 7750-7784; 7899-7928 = 1.7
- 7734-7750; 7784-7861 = -2.4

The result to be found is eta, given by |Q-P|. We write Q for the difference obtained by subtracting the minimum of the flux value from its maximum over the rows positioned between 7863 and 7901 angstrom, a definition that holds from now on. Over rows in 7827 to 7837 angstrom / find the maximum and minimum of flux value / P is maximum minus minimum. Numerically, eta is 1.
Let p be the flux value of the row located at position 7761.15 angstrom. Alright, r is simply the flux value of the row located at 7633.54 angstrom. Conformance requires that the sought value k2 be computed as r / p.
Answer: 1.12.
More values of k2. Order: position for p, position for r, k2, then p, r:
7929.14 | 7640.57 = 0.98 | 27.16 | 26.69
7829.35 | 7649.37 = 1.03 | 26.62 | 27.43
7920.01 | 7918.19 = 0.97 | 28.64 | 27.64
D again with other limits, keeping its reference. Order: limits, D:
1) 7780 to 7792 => 7780.83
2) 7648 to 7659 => 7654.66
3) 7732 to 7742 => 7736.17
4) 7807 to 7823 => 7814.94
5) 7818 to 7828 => 7823.95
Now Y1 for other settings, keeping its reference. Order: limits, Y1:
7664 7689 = 7665.24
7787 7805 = 7788.00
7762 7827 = 7768.30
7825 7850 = 7831.16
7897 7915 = 7912.72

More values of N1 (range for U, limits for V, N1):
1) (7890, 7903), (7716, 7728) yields 1.01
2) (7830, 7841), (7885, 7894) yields 0.98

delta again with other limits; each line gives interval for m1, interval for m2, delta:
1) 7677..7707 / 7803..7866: 1.016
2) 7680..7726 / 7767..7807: 1.011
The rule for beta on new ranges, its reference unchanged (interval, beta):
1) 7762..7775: 7768.30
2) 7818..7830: 7829.35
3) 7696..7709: 7698.85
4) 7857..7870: 7865.49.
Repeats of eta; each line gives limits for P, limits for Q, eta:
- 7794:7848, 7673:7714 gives 4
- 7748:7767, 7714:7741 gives 0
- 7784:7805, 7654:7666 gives 7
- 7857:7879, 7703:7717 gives 0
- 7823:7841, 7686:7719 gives 5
